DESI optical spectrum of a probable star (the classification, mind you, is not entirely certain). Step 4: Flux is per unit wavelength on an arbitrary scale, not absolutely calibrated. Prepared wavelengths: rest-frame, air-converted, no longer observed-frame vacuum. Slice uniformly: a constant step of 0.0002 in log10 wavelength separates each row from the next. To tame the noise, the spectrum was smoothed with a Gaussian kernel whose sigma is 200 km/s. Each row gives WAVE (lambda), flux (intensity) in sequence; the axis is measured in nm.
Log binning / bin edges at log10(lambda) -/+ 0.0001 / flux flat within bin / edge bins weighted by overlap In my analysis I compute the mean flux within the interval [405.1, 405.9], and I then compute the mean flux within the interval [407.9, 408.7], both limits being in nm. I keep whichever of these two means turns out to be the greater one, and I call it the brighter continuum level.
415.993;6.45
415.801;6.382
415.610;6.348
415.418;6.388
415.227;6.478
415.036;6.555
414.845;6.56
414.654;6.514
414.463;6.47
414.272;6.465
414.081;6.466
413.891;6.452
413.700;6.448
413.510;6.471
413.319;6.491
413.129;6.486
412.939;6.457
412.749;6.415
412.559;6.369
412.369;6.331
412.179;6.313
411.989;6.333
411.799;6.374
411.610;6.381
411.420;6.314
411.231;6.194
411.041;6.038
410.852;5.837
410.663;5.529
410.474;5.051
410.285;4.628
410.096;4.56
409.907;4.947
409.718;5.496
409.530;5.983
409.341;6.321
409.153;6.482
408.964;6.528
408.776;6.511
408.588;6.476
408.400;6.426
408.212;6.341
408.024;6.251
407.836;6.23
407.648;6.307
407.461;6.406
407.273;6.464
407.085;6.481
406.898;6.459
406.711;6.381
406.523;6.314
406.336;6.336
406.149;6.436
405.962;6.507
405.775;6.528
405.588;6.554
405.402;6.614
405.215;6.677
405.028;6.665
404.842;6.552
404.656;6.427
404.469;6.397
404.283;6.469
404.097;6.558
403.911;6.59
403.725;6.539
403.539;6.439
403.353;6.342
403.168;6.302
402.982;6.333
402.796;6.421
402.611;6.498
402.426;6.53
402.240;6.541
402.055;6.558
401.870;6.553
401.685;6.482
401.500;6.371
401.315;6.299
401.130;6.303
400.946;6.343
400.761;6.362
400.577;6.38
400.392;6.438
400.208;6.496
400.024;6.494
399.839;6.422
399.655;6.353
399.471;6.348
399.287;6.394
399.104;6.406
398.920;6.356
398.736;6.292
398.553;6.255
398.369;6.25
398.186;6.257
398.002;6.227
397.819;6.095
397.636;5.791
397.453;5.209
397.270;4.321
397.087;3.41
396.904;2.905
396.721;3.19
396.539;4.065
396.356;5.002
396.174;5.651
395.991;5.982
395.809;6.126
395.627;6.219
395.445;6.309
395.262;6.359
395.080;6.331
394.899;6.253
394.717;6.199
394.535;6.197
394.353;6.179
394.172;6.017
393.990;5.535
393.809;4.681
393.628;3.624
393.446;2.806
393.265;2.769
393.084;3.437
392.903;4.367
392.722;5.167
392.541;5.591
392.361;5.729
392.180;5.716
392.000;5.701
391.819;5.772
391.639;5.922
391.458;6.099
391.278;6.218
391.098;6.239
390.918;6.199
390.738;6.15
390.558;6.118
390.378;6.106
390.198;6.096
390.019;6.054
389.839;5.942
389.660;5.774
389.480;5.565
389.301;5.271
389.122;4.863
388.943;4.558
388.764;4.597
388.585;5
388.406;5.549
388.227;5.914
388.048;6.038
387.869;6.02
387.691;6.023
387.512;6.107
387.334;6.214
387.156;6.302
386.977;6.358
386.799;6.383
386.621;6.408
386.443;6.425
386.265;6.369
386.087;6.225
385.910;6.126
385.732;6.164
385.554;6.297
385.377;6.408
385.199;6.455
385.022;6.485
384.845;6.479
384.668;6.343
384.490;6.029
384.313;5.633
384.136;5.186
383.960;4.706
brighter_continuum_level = 6.59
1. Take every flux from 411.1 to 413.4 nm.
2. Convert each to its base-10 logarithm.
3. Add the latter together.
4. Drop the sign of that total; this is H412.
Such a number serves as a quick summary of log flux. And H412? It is 9.65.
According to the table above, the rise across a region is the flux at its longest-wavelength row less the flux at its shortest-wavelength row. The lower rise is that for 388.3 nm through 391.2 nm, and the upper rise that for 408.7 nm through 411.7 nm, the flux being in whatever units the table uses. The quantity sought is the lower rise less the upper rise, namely 0.8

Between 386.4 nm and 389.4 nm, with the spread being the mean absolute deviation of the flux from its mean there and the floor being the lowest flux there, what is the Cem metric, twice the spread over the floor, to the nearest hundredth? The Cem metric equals 0.25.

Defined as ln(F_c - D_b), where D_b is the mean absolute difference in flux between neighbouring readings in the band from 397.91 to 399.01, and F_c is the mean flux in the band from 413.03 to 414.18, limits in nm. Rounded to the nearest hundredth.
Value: 1.86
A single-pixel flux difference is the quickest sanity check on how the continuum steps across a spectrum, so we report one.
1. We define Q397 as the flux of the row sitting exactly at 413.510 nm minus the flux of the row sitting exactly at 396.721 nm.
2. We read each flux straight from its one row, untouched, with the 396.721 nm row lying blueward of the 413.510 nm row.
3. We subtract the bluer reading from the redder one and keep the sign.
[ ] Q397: 3.3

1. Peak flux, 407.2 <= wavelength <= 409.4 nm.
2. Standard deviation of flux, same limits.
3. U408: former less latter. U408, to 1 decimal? 6.4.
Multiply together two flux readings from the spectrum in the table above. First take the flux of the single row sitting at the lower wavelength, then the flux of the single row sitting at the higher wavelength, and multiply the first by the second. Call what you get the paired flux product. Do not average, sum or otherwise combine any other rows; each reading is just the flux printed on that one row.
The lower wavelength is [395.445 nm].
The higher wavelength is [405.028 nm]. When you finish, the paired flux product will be 42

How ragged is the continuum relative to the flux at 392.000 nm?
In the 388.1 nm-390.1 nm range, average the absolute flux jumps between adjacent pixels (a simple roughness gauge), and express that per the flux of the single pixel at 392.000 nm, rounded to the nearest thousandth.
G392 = 0.050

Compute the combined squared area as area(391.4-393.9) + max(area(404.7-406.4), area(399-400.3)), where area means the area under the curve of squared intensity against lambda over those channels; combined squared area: 134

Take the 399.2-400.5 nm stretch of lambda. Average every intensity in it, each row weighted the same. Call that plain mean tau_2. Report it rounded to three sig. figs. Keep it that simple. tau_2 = 6.42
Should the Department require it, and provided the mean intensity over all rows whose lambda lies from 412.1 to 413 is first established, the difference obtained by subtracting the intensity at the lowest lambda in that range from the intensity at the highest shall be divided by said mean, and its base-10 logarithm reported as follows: -1.65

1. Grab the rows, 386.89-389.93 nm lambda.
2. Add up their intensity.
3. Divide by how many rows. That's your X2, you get 5.65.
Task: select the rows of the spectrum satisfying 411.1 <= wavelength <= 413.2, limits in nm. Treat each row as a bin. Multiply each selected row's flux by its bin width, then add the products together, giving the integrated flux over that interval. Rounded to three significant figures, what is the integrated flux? 13.3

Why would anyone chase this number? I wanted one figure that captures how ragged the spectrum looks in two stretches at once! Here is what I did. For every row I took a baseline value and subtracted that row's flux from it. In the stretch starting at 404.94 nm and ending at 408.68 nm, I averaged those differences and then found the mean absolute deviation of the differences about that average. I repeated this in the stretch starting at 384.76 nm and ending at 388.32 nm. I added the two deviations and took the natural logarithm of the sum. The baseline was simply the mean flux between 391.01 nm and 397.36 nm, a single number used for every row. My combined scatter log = -1.4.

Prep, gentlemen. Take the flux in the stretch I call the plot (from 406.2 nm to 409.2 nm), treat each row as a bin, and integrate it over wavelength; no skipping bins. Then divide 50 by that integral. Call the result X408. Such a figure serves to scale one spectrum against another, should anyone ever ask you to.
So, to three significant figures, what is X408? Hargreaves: 2.60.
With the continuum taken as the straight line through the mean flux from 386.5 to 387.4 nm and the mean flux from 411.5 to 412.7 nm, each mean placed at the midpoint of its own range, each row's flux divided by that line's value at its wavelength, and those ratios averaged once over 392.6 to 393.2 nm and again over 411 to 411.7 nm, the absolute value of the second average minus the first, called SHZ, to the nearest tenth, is 0.3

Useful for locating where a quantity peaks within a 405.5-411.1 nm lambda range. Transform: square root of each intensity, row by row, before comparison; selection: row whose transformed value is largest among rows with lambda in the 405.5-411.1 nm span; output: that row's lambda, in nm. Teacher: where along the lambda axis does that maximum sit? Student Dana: 405.588 nm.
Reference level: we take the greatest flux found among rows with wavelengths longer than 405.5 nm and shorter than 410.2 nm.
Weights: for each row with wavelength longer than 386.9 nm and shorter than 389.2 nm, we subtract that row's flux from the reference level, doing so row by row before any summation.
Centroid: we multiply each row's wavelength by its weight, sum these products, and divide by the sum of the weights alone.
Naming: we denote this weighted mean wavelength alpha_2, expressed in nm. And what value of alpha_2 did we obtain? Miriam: 388.49 nm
